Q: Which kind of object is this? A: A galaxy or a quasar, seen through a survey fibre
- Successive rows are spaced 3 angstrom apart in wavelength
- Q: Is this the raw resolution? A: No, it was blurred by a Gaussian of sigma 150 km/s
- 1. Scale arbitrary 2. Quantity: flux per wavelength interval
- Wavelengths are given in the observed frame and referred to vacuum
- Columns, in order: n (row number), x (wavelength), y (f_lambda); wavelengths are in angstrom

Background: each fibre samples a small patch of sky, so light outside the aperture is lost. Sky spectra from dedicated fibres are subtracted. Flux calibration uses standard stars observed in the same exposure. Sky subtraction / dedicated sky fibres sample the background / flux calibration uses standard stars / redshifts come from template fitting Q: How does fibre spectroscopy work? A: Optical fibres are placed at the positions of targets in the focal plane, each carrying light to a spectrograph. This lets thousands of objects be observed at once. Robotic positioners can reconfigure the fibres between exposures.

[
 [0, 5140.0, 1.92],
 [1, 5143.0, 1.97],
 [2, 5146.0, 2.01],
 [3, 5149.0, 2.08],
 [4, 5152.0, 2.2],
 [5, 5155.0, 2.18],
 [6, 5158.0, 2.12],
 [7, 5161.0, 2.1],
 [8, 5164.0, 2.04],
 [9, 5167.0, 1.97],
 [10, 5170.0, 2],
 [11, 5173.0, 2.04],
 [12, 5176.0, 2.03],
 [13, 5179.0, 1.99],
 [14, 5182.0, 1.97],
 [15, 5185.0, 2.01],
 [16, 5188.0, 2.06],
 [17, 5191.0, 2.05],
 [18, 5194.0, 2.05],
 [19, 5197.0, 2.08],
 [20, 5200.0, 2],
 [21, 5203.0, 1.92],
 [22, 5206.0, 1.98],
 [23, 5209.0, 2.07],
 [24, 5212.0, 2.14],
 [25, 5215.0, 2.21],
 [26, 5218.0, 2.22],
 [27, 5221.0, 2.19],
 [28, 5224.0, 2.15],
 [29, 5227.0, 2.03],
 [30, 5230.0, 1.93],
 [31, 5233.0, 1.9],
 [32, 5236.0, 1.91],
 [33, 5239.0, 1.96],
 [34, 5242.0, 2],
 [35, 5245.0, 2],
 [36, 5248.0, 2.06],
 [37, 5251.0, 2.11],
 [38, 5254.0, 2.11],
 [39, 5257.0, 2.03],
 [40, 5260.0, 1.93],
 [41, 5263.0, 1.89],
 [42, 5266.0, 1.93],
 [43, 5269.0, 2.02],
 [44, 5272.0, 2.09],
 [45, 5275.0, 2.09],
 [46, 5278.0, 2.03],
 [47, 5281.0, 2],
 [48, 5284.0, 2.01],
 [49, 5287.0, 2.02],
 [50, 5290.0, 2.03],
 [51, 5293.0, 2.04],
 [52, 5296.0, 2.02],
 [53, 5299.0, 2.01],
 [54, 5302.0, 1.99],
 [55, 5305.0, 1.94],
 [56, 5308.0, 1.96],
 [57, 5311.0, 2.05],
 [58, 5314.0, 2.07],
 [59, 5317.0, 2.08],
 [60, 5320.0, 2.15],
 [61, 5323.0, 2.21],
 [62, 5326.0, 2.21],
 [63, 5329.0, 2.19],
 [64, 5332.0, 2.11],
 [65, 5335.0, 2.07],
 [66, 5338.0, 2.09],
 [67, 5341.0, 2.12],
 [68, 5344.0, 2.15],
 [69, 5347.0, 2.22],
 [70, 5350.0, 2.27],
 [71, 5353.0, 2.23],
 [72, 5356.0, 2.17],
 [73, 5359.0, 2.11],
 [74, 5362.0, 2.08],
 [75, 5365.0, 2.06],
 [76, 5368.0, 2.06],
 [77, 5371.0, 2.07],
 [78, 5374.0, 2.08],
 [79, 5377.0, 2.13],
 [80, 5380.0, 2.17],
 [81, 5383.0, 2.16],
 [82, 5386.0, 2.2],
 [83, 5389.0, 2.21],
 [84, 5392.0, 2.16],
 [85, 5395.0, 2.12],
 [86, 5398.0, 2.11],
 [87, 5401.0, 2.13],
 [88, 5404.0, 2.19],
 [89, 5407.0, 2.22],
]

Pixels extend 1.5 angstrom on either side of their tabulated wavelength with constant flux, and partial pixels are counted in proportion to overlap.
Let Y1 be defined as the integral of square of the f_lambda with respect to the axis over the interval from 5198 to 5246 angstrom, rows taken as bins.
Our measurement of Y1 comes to 200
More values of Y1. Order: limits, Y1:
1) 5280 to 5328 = 202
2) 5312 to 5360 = 223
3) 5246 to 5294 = 197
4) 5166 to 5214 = 197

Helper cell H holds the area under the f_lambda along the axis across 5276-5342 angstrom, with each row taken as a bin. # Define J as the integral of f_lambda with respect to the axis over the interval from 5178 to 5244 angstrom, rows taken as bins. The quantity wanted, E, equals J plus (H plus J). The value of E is 405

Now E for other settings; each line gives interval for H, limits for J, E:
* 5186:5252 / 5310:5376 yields 416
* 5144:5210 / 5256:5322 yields 401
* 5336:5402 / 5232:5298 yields 406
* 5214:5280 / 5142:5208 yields 403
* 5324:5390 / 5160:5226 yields 413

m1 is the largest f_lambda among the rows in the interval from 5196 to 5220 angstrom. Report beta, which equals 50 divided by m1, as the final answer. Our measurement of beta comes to 22.5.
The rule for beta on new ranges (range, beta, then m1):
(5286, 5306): 24.5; 2.04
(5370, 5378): 23.5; 2.13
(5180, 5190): 24.3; 2.06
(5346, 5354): 22.0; 2.27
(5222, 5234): 23.3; 2.15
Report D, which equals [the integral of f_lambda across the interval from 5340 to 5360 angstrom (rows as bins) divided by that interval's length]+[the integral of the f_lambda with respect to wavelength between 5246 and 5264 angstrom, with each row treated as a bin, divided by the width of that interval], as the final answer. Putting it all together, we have 4.21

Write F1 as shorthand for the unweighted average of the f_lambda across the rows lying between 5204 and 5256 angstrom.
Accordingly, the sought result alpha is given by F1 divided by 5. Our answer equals 0.411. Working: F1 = 2.06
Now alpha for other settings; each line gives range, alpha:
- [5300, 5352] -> 0.422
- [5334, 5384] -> 0.426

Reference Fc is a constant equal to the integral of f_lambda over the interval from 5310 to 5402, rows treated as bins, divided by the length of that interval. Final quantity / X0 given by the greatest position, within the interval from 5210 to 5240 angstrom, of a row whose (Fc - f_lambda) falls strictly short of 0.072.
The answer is 5224.0 angstrom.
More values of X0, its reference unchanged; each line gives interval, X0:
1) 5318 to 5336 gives 5335.0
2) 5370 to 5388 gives 5386.0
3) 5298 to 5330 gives 5329.0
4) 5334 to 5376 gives 5374.0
